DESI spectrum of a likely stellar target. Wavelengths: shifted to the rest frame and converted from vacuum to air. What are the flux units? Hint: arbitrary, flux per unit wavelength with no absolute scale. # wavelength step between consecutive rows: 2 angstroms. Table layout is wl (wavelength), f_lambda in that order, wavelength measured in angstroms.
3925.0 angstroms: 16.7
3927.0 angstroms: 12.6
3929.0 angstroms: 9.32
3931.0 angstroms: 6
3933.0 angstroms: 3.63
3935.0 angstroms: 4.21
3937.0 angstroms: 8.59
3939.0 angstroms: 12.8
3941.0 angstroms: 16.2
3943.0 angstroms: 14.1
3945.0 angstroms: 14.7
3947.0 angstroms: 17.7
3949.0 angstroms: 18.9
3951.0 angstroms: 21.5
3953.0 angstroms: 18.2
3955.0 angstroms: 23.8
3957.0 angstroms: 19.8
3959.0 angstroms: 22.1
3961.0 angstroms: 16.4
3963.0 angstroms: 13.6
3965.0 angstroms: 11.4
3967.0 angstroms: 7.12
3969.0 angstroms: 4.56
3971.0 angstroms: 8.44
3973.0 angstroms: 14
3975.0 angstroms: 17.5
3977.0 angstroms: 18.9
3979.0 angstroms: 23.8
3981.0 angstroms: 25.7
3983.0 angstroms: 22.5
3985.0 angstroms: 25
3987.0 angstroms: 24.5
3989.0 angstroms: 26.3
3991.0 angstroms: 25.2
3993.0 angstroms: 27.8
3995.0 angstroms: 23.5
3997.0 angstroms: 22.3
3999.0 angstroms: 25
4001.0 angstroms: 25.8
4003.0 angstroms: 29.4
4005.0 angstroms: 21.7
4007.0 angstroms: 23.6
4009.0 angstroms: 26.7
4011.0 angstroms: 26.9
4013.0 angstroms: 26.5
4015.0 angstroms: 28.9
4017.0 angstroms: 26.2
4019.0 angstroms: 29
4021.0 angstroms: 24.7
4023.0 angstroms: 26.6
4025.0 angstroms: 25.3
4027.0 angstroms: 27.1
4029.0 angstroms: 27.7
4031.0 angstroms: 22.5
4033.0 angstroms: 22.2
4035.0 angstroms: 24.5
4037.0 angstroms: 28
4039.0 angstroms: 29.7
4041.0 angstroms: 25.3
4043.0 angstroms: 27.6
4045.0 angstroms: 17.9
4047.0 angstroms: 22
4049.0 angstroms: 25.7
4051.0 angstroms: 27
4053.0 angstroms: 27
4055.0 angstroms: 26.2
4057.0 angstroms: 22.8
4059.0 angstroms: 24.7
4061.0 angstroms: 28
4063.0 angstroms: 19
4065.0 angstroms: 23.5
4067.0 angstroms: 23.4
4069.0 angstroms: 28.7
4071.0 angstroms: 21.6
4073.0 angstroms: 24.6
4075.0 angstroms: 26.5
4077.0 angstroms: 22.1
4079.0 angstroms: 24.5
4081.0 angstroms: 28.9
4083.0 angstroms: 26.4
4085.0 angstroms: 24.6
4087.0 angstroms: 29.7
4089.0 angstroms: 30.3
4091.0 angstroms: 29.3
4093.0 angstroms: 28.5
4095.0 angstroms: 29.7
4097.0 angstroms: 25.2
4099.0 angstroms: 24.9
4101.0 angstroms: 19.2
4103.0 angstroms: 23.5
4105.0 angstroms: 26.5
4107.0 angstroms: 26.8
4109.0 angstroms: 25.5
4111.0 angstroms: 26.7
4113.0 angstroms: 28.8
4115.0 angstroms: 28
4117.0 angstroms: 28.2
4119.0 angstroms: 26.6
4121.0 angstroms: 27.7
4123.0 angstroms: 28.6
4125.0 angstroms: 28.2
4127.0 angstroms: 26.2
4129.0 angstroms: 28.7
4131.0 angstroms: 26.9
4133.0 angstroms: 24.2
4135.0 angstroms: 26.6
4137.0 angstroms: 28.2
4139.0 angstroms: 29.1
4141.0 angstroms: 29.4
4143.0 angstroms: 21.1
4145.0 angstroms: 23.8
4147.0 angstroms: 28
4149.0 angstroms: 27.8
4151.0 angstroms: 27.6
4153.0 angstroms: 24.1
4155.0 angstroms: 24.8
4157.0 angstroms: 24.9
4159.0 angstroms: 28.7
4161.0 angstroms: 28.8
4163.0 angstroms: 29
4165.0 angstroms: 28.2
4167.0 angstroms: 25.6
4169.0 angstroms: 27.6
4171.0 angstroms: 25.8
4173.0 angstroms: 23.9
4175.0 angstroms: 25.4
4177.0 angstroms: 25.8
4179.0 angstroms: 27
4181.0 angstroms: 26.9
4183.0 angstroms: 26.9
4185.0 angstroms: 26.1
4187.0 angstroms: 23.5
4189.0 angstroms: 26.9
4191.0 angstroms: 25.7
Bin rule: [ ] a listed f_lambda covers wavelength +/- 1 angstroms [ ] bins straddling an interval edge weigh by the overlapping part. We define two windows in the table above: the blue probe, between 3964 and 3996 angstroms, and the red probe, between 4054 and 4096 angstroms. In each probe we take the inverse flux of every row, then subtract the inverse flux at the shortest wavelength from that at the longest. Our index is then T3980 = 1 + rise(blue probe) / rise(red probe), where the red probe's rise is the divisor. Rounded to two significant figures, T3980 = 11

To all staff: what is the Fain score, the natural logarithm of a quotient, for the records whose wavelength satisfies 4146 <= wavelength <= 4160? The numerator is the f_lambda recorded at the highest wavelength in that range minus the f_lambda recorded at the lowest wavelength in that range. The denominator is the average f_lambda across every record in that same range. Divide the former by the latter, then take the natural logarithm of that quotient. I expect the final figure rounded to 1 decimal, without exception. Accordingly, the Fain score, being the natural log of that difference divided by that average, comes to -3.6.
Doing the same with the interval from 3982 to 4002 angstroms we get -2.0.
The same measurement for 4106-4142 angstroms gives -2.4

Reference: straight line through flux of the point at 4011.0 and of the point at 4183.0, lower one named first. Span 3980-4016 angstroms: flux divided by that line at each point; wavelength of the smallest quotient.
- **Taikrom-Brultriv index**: 4005.0 angstroms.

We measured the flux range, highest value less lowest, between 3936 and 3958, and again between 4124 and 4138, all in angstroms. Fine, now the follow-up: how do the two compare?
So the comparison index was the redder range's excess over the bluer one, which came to -11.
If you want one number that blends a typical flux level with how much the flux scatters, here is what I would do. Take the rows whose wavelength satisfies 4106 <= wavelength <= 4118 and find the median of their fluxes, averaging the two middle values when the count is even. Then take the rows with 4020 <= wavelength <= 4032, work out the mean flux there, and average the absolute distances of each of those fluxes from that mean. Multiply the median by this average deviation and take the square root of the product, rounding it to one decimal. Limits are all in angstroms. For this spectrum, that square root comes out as 6.4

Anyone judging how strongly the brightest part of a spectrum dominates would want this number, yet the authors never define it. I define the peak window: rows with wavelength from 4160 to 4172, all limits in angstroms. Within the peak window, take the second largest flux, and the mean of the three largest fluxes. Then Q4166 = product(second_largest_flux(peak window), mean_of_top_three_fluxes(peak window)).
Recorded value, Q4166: 826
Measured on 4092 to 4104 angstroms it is 792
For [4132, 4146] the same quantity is 841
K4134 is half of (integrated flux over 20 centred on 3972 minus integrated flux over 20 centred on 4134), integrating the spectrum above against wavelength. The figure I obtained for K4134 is -124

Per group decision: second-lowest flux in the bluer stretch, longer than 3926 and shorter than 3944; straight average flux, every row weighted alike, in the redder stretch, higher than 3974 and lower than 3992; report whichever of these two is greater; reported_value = 23.3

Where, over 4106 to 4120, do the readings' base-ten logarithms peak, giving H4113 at 4113.0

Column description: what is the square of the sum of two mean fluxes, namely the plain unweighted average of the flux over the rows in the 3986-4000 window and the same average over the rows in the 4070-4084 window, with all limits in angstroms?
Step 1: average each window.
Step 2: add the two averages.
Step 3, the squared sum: 2489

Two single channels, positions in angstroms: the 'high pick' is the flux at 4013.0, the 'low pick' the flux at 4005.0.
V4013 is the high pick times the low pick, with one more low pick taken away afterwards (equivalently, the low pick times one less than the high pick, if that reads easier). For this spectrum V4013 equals 553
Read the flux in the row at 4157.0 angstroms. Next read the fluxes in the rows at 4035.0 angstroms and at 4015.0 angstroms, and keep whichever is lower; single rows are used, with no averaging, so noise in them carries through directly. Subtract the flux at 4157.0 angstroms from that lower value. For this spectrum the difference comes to 0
